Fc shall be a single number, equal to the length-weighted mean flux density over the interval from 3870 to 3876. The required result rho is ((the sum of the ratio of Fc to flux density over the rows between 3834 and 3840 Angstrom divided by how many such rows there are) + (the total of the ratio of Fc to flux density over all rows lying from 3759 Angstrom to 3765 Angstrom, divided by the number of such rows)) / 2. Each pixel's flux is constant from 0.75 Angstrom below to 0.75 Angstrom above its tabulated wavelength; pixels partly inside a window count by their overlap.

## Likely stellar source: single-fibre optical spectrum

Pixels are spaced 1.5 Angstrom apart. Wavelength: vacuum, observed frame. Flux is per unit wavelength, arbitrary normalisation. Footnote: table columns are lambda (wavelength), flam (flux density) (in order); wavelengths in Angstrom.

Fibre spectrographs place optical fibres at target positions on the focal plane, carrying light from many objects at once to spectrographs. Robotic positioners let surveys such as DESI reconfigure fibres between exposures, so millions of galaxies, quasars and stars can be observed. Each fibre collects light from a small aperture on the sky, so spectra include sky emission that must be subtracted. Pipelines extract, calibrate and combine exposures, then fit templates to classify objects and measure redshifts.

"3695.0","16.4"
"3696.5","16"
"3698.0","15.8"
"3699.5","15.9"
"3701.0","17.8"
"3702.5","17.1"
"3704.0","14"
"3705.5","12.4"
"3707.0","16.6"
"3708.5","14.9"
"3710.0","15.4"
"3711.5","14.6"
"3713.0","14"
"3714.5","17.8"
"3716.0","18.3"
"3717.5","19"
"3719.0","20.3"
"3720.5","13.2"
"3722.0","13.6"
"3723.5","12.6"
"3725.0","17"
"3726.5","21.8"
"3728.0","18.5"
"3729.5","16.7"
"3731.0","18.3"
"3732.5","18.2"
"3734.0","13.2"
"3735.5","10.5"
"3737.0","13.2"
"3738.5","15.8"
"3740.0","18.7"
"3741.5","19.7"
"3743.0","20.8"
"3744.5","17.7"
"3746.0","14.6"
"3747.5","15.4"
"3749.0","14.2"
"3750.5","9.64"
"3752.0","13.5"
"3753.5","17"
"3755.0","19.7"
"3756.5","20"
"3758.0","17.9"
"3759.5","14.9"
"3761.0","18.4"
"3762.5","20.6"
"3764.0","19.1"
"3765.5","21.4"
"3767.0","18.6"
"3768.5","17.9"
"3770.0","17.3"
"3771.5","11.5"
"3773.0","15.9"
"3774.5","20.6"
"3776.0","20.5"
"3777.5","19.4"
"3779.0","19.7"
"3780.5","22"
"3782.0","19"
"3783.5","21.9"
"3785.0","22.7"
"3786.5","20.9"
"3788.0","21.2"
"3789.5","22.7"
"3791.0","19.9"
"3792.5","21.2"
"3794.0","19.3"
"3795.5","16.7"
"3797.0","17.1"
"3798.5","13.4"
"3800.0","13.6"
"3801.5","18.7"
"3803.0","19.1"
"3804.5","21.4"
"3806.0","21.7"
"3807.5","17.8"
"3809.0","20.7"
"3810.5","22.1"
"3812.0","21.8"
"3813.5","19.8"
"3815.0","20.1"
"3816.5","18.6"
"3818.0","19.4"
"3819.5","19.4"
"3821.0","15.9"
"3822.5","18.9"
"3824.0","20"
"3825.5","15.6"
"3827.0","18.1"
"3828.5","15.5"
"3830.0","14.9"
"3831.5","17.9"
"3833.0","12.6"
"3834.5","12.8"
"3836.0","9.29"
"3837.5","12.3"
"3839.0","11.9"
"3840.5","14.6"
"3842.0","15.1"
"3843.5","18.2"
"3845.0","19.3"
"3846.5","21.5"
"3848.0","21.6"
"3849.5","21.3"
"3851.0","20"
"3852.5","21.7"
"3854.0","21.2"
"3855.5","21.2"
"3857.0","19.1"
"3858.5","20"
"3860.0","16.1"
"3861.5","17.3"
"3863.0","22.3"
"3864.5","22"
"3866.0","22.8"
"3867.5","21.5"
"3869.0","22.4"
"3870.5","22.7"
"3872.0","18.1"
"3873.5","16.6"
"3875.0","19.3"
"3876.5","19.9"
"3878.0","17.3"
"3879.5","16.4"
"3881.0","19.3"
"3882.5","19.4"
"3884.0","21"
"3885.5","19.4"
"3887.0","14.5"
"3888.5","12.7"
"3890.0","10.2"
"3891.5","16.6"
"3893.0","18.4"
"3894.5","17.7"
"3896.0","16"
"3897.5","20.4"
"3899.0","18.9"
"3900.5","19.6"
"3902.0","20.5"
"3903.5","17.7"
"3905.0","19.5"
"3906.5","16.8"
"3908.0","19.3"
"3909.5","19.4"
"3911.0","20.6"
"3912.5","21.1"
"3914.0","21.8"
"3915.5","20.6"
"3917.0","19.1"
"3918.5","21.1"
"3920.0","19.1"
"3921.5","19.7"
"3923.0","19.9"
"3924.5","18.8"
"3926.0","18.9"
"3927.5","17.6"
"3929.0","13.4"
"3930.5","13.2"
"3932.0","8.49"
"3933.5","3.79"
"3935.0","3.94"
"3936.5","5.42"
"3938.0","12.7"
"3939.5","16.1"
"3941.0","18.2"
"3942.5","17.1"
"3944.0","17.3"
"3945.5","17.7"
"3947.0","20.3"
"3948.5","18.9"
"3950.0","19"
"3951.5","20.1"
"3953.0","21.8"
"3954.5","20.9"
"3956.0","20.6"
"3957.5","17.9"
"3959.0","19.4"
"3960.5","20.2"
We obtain 1.37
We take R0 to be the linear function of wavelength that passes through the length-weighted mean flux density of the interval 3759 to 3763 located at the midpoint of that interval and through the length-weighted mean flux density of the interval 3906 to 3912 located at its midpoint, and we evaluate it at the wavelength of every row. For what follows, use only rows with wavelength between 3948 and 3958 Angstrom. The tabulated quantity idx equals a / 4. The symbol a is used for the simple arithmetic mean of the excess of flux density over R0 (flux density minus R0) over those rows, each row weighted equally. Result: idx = 0.08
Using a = 0.3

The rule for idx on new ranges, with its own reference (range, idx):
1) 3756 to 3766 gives 0.23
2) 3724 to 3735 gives -0.02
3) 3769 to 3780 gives -0.07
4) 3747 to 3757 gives -0.57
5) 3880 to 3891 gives -0.59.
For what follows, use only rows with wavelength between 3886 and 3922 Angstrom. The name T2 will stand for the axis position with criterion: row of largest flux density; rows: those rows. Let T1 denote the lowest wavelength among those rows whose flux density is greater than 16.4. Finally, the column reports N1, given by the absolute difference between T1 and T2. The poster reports 22.5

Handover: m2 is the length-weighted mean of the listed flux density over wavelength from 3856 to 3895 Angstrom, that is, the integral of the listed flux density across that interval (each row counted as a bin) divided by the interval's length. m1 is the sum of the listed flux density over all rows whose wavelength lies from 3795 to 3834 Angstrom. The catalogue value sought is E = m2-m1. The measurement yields -452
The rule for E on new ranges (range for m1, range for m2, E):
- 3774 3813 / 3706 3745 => -499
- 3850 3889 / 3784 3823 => -485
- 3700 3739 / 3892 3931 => -396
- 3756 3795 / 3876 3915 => -486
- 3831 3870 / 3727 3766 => -459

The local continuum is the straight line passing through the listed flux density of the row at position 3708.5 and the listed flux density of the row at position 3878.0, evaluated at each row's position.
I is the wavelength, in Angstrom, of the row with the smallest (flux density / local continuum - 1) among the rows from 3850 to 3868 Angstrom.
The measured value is 3860.0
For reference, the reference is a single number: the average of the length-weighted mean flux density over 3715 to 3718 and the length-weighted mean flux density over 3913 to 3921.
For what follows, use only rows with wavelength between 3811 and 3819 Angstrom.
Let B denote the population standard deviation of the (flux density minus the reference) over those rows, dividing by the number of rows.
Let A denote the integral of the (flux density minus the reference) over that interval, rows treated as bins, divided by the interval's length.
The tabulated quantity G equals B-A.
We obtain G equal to 0.5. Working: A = 0.5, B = 1.1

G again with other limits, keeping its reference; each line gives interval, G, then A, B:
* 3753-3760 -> 3.3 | -1.4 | 1.9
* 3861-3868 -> 0.1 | 1.9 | 2.0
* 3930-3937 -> 16.2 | -12.6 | 3.5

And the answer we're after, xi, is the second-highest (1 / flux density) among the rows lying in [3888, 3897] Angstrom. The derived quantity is 0.079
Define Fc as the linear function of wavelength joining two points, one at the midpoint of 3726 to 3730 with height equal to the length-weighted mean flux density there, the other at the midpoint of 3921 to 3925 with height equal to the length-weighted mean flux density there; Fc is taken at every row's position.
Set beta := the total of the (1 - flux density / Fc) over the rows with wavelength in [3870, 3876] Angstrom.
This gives 0.0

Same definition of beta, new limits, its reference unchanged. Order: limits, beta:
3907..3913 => -0.1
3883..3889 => 0.5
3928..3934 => 2.0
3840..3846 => 0.5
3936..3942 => 1.3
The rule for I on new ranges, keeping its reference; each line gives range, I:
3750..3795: 3750.5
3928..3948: 3933.5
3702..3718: 3705.5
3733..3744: 3735.5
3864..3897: 3890.0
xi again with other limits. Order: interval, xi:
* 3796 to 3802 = 0.074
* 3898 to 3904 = 0.053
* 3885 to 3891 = 0.079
